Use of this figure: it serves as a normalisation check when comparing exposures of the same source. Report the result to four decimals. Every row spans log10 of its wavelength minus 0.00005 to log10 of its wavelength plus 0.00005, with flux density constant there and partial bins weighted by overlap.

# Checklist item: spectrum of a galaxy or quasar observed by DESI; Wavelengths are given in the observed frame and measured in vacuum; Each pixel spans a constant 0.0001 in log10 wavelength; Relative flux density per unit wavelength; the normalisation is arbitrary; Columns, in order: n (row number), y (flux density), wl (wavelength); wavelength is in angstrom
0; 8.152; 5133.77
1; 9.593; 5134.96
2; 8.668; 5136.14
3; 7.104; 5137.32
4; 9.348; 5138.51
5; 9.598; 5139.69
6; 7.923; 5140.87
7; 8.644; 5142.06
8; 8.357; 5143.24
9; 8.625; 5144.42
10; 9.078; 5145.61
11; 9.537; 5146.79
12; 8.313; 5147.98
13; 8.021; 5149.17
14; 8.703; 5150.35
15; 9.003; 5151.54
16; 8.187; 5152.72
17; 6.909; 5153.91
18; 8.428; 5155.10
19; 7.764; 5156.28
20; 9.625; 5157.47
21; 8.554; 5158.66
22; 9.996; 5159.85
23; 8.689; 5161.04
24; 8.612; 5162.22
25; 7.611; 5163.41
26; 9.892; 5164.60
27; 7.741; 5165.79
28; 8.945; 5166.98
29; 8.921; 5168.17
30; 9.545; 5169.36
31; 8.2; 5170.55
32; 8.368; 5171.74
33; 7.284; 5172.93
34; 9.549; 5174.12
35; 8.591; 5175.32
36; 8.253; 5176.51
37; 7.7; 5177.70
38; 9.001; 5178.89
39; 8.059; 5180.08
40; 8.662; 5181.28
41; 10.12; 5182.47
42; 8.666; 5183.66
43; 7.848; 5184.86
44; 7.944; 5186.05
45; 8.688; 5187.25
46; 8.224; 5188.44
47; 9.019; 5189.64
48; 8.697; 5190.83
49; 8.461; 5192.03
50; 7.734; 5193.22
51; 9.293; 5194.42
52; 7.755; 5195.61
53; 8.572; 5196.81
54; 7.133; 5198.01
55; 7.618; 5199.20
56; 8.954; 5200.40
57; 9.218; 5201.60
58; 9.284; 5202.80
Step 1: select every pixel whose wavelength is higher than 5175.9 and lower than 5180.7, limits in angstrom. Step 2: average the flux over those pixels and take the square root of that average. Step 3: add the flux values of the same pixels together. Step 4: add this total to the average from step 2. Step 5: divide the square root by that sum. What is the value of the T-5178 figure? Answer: 0.0696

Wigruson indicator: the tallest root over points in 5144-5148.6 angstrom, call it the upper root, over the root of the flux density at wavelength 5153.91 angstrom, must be 1.17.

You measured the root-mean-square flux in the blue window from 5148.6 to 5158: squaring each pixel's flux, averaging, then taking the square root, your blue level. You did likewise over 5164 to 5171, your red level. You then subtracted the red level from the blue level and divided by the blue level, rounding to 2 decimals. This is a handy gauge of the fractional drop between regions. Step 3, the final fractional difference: -0.06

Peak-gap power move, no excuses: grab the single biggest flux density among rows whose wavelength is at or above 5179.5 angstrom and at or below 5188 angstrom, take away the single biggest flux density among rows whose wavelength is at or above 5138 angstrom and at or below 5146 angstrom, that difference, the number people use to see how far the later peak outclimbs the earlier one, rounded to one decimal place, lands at 0.5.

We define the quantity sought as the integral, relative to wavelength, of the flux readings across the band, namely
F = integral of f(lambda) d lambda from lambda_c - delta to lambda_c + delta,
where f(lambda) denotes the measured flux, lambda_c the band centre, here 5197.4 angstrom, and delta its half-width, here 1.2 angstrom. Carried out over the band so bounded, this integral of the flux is 18.8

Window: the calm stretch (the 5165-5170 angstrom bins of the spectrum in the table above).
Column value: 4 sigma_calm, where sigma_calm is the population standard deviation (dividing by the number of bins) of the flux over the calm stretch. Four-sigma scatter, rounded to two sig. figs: 2.6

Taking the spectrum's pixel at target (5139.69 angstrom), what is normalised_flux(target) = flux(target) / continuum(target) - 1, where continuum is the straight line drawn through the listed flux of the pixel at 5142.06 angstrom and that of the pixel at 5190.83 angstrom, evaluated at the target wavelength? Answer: 0.11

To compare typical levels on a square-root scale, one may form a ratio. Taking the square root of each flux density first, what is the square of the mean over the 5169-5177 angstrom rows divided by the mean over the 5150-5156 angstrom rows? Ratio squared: 1.04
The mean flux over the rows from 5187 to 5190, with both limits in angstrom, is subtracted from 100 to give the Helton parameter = 91.4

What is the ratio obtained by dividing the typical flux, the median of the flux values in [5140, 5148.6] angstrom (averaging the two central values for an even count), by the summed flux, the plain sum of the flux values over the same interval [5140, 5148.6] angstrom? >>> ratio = 0.143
